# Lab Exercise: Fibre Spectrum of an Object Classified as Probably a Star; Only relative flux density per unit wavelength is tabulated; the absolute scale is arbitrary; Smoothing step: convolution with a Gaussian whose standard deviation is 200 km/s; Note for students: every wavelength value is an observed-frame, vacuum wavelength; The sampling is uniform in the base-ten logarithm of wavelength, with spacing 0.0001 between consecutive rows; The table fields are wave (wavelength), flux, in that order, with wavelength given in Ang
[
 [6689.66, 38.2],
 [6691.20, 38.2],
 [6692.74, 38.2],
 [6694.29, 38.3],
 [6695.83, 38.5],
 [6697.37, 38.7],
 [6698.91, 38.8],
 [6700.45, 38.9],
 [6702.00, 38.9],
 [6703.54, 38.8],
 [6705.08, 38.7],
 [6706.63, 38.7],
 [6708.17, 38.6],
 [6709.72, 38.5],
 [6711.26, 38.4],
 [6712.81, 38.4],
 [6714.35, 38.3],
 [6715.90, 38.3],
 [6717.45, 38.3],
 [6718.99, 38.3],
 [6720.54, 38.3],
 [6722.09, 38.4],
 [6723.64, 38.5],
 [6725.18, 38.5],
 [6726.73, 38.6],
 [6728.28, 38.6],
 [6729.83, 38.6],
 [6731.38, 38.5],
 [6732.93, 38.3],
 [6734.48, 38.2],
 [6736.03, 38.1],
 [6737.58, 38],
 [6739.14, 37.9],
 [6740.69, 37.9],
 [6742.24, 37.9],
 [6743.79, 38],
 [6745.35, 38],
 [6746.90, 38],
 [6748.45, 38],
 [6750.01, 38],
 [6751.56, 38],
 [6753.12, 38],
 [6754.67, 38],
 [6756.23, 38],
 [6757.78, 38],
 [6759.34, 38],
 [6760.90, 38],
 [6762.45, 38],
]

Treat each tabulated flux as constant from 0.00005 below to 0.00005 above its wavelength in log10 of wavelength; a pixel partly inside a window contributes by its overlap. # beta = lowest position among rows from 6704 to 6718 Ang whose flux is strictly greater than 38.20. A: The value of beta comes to 6705.08 Ang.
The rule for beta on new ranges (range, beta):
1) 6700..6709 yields 6700.45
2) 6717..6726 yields 6717.45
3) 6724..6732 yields 6725.18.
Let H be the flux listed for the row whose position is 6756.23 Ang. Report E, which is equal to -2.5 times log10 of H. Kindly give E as -3.95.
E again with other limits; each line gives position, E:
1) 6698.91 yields -3.97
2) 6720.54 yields -3.96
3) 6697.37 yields -3.97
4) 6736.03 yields -3.95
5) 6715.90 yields -3.96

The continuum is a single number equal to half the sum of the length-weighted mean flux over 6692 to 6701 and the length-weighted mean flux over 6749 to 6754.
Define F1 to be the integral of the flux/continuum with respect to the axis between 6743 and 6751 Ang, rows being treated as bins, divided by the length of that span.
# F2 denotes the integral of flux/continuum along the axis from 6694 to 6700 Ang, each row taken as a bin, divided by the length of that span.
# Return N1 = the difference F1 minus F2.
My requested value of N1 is -0.017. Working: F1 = 0.99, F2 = 1.01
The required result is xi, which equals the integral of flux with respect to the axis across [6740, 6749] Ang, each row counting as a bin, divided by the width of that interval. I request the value 38.0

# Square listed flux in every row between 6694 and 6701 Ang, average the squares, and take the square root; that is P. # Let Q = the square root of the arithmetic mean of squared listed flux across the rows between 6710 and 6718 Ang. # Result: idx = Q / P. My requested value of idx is 0.99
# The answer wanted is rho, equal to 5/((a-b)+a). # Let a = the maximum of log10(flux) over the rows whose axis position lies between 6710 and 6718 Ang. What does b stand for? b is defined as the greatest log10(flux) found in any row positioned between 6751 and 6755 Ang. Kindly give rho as 3.15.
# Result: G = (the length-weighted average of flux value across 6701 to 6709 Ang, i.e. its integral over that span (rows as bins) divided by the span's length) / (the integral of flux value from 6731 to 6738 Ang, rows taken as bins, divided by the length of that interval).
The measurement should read 1.013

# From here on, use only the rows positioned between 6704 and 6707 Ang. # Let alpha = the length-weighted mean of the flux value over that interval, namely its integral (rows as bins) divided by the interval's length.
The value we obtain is 38.7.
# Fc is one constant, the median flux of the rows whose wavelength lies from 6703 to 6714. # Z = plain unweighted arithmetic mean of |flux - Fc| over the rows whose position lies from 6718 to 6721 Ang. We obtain 0.30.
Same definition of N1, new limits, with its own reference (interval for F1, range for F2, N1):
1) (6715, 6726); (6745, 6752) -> 0.009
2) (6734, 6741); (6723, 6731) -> -0.015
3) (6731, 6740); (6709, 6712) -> -0.010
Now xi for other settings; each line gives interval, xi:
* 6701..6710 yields 38.7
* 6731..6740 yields 38.1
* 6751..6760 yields 38.0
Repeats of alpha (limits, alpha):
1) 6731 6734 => 38.4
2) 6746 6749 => 38.1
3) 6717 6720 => 38.4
